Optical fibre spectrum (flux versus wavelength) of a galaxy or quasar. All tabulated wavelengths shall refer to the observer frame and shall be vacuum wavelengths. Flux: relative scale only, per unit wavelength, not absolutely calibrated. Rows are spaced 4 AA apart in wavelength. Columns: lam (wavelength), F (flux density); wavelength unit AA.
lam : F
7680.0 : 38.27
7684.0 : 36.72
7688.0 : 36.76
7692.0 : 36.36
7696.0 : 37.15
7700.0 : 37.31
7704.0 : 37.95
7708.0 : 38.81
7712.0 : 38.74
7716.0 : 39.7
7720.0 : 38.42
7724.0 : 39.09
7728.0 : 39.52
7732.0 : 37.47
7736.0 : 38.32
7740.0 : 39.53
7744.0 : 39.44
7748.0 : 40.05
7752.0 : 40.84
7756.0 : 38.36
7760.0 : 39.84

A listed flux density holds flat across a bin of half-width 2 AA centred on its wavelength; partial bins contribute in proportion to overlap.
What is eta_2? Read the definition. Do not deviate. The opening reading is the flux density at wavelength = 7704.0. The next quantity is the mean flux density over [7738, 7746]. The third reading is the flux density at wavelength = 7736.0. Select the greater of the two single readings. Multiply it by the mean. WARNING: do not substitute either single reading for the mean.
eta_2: 1513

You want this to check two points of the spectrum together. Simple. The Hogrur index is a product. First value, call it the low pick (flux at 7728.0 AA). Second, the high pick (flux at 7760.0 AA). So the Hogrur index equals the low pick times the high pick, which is 1574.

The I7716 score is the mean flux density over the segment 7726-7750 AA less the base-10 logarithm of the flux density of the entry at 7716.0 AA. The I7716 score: 37.5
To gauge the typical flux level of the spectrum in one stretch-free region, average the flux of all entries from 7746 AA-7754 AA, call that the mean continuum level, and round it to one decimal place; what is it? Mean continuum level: 40.4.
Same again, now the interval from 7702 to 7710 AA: 38.4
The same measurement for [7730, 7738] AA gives 37.9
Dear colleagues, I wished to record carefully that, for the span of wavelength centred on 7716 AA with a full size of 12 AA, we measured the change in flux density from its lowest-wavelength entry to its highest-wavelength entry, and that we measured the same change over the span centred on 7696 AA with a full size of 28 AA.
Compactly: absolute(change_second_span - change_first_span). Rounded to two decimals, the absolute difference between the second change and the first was 2.41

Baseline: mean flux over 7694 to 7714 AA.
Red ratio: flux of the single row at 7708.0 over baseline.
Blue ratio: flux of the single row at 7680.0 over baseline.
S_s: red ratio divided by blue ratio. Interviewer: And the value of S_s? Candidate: 1.01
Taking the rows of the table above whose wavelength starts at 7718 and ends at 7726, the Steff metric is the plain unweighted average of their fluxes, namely 38.8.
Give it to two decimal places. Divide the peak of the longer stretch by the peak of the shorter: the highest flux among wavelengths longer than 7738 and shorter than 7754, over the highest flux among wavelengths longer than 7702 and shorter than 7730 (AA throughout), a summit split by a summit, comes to 1.03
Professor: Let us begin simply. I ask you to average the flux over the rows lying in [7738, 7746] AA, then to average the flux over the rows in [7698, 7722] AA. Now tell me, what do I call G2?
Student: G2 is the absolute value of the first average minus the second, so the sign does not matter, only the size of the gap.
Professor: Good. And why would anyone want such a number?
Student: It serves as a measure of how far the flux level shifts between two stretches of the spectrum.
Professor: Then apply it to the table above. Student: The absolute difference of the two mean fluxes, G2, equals 1.0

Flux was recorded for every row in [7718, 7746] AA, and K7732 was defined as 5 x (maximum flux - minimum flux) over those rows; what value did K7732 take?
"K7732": 10.3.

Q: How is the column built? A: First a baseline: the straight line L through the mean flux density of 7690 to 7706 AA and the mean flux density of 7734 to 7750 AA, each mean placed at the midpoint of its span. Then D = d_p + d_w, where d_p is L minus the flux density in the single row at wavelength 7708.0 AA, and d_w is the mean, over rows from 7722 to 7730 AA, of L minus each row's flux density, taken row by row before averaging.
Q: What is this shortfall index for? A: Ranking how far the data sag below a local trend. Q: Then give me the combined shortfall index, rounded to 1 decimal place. -1.9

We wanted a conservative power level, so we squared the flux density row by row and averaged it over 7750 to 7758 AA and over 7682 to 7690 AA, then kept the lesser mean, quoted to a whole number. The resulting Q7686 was 1350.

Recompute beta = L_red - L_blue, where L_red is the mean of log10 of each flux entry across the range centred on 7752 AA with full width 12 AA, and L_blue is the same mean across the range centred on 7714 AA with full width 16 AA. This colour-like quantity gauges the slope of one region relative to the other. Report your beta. 0.009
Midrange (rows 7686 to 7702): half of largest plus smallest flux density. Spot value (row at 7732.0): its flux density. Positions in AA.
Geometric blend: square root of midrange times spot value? 37.2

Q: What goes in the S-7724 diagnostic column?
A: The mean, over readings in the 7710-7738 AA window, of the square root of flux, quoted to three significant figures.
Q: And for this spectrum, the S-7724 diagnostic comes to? 6.22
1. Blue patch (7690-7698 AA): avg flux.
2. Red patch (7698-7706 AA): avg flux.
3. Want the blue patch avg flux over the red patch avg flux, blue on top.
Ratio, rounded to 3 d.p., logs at 0.977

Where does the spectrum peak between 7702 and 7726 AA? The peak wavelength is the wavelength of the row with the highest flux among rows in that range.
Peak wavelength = 7716.0 AA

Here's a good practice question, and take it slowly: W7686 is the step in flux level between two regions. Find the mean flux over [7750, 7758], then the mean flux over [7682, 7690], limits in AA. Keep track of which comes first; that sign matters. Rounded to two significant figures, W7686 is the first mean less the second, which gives 2.9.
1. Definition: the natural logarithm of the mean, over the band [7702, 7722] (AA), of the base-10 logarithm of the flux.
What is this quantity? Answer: 0.4624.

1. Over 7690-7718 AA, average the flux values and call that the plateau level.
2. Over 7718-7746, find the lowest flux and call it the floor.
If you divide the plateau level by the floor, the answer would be 1.01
